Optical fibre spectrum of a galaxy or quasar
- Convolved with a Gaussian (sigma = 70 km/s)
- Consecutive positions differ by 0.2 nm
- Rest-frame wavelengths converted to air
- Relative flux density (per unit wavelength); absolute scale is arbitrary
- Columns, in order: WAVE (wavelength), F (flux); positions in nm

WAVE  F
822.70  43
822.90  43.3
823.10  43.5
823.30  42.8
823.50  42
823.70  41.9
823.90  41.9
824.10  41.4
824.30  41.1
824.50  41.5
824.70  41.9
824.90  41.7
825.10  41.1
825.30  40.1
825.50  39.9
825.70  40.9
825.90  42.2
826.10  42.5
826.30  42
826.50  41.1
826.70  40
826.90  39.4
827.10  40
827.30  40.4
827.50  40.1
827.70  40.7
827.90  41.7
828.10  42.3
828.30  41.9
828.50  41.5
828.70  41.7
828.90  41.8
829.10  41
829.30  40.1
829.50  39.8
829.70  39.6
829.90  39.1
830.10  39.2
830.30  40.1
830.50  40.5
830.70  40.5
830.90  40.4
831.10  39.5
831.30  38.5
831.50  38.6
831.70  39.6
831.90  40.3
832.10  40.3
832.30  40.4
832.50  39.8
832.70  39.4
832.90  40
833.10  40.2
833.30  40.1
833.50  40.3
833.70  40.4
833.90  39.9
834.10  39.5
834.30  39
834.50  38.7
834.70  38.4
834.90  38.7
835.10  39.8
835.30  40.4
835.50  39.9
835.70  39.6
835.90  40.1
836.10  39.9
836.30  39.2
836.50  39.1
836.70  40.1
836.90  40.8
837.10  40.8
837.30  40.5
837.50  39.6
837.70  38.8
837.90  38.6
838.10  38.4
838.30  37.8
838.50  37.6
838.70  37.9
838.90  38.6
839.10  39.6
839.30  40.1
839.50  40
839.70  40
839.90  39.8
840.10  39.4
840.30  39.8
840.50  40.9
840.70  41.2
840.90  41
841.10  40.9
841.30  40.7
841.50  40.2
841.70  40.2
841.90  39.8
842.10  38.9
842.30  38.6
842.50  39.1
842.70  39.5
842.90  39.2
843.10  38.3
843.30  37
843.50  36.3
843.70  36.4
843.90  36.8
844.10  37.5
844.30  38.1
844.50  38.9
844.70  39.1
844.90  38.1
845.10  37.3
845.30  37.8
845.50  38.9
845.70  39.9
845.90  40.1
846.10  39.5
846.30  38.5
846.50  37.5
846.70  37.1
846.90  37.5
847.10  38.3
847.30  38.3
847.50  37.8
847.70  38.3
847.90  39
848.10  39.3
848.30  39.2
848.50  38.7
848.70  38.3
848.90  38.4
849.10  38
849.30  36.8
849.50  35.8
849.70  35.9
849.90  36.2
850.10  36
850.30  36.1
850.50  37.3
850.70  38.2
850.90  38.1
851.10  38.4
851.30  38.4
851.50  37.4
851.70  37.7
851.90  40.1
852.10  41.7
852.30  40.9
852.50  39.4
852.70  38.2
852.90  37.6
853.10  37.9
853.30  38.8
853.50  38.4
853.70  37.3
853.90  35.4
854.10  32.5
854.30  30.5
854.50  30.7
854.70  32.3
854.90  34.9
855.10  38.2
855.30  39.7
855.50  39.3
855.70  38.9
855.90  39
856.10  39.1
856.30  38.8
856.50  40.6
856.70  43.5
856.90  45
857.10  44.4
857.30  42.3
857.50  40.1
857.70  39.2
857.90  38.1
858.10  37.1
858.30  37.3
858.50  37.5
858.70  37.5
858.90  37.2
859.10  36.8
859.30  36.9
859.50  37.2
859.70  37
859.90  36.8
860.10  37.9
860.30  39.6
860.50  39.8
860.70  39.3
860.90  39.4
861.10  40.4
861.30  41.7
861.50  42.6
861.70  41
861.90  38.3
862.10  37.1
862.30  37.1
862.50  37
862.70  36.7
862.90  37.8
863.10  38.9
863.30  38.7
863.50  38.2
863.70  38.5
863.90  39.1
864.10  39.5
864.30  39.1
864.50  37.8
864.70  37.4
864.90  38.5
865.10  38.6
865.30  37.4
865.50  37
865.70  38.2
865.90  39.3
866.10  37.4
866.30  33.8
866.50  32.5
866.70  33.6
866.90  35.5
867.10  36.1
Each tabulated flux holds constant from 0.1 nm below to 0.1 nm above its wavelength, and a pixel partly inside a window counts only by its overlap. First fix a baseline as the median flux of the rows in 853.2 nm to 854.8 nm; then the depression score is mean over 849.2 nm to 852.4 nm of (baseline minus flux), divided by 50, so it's -0.077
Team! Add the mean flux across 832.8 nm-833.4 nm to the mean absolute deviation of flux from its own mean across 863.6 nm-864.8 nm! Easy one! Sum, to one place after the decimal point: 40.8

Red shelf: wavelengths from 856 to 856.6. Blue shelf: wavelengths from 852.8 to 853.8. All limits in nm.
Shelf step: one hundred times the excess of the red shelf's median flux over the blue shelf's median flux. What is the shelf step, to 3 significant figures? 120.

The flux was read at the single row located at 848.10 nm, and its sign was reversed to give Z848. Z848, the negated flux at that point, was -39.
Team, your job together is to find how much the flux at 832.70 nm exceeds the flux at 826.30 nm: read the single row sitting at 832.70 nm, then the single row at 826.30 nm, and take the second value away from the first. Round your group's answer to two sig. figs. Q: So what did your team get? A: -2.6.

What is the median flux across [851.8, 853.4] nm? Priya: 39.1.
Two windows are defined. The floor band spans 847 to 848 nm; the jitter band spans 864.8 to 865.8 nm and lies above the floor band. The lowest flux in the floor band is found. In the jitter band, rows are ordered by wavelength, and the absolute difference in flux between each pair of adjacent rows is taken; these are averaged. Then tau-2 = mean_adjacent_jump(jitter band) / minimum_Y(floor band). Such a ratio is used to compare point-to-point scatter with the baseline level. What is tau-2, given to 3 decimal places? 0.019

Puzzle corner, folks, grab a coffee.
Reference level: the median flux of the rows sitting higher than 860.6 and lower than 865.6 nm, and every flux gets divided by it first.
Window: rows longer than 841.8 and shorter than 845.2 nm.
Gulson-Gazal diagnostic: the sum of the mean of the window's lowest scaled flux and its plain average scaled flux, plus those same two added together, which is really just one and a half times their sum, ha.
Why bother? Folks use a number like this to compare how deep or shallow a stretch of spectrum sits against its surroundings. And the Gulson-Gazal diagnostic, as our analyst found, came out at 2.90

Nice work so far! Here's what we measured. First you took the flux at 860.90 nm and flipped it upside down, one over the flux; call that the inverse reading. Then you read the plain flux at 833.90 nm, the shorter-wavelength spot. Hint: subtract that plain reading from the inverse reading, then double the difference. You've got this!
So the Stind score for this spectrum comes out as -79.7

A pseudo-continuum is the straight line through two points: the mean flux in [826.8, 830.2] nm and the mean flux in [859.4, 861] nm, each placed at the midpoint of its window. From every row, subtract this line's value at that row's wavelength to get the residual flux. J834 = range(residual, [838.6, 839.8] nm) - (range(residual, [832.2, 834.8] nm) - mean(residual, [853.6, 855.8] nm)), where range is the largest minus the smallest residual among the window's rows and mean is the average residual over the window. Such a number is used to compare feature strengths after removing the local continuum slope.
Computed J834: -3.02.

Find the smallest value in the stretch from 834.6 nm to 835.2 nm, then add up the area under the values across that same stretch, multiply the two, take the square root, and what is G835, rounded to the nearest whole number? 30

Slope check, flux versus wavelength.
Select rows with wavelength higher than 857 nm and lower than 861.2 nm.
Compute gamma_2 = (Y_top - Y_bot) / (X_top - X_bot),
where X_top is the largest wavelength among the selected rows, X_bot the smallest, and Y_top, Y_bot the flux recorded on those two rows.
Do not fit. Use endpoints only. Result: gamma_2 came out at -1.0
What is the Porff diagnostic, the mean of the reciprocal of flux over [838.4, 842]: 0.0251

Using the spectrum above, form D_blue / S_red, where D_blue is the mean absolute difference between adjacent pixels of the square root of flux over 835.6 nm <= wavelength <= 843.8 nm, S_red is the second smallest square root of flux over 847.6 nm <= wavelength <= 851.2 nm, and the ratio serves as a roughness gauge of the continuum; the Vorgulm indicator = 0.0061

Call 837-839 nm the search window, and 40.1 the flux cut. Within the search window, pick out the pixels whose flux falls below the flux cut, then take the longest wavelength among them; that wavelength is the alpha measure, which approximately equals 838.90 nm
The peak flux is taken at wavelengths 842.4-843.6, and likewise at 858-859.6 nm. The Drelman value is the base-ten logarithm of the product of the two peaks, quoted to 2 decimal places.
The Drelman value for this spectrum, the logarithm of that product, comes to 3.17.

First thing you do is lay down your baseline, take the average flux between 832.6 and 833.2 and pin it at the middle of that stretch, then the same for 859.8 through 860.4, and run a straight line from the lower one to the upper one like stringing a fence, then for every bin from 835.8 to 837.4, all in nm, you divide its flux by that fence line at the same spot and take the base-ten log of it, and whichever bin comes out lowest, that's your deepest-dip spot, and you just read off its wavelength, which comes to 836.50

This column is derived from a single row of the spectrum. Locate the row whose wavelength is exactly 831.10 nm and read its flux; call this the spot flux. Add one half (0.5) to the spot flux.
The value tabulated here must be 40.0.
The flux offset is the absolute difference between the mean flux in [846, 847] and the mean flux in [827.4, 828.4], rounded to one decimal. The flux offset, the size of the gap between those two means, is 3.3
